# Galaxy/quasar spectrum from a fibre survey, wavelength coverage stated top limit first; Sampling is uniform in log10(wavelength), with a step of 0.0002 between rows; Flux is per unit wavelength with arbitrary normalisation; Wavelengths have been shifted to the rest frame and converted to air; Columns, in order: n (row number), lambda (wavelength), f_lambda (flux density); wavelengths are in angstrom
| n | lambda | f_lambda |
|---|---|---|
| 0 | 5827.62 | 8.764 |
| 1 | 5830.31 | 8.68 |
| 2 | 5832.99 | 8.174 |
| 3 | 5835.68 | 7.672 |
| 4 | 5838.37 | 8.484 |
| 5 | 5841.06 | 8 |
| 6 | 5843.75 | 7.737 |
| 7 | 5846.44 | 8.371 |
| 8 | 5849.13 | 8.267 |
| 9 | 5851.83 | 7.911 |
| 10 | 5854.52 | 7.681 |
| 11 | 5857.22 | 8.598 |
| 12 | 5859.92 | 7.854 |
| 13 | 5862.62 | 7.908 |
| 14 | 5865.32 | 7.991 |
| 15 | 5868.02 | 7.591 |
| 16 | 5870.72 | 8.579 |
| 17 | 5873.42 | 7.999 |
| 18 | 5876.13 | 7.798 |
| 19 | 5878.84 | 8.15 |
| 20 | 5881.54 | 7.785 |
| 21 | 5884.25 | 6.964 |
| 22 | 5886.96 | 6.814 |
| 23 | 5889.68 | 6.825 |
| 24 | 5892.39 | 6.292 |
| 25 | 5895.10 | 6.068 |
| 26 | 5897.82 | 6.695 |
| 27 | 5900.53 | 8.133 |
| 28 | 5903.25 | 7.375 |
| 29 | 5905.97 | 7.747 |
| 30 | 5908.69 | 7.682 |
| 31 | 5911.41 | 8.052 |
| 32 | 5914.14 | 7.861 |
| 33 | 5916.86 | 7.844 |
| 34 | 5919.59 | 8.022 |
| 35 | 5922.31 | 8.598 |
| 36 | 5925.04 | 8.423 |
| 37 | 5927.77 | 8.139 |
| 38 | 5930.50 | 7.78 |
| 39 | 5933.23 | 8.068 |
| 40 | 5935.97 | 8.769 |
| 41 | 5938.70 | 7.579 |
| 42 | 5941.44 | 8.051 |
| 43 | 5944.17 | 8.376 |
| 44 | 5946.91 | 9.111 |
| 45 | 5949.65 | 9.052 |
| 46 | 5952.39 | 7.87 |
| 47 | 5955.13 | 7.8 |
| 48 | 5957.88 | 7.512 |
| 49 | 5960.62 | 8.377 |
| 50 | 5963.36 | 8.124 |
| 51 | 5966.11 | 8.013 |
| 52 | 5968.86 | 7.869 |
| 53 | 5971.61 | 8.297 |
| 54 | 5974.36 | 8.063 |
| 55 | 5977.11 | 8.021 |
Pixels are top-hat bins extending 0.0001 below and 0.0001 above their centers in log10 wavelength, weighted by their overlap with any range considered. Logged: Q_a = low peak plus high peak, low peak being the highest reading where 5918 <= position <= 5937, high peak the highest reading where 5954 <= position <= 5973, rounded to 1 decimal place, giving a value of 17.1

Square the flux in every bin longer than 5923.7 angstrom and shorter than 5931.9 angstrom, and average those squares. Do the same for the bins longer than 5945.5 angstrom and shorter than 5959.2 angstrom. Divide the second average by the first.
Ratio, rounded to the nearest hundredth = 1.04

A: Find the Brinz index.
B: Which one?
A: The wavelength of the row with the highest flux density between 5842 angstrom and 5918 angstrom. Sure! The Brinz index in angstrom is 5857.22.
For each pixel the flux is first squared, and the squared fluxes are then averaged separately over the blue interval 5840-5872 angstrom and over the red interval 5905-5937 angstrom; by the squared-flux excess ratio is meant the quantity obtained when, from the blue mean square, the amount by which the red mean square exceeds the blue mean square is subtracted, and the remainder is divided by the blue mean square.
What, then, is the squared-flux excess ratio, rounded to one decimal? 1.0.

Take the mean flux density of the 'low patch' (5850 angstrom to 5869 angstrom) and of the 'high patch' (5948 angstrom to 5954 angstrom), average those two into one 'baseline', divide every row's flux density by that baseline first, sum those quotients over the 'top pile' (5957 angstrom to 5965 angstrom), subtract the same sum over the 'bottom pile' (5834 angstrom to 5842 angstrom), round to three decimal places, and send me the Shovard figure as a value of -0.017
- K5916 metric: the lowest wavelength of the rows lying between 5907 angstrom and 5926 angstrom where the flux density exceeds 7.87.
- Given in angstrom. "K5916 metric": 5911.41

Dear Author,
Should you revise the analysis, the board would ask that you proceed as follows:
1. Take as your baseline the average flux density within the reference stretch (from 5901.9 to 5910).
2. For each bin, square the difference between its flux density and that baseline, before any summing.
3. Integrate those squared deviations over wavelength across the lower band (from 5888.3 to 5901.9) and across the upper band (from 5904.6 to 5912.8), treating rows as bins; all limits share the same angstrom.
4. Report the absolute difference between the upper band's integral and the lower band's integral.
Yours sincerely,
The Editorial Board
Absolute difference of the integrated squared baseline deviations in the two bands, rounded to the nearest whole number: 15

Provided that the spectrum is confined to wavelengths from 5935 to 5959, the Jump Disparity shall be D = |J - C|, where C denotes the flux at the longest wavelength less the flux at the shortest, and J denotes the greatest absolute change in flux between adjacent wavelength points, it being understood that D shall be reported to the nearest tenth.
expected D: 2.4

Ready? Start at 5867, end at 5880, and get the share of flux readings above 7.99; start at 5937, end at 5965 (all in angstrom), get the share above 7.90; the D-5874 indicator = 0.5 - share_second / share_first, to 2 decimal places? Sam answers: -0.50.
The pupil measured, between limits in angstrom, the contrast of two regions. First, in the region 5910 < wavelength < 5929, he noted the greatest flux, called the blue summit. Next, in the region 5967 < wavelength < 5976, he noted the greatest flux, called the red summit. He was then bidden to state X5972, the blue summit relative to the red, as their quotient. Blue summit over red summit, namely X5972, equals 1.04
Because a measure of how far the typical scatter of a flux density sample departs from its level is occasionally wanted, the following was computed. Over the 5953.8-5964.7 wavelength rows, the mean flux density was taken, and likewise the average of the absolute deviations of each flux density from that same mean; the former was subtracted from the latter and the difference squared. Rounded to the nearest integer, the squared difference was 59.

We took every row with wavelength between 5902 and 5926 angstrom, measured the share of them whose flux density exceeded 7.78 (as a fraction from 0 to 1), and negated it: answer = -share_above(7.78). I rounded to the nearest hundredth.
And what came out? -0.67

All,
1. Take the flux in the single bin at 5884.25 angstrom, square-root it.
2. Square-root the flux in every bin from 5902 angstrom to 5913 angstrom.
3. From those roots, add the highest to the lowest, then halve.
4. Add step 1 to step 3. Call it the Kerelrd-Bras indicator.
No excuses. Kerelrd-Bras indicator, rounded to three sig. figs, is 5.42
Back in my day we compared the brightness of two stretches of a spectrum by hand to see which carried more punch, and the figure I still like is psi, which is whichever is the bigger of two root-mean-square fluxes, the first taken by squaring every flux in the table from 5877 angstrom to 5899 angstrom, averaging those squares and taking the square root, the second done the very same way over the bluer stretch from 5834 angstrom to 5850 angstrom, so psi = 8.09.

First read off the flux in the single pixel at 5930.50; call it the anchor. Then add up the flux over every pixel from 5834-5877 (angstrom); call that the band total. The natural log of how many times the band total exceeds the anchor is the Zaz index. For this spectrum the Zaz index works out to 2.80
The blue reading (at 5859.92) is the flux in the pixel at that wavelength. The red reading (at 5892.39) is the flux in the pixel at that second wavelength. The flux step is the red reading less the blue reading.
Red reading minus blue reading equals -1.6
